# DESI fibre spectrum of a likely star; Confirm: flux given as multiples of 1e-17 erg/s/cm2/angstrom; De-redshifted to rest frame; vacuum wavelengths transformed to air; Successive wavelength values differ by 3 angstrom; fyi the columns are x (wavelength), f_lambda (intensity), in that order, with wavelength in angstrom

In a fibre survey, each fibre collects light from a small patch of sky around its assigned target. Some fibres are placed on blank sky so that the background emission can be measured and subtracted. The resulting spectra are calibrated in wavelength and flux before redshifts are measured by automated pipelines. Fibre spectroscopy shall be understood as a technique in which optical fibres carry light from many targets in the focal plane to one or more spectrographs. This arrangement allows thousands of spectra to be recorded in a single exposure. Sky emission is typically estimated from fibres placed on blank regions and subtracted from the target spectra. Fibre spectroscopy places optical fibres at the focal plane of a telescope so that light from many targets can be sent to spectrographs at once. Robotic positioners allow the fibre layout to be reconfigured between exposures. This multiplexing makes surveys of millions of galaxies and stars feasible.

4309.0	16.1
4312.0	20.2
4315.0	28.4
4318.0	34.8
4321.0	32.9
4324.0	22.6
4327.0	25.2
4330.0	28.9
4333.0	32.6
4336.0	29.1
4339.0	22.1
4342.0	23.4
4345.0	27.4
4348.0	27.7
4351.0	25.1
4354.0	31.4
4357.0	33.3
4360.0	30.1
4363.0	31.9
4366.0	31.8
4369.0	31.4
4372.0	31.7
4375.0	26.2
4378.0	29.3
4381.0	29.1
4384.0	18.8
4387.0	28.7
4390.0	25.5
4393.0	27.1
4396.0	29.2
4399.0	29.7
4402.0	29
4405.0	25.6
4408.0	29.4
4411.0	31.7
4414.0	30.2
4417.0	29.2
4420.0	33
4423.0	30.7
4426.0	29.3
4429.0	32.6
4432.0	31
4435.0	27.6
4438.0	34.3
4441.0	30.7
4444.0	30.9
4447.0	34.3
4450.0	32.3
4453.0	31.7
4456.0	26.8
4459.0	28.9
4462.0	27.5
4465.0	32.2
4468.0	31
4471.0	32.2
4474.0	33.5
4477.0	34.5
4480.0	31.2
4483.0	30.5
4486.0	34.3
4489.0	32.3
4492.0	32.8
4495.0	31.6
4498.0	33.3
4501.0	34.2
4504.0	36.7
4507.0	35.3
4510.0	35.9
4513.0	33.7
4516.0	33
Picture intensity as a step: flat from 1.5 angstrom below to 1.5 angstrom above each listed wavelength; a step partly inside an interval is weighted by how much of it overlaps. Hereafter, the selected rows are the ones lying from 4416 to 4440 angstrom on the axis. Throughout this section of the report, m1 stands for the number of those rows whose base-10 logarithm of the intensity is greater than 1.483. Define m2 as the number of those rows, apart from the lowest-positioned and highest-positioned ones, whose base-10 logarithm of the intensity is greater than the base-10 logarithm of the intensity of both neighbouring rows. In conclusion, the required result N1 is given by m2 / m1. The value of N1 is 0.40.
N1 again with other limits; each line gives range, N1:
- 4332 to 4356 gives 0.50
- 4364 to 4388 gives 0.67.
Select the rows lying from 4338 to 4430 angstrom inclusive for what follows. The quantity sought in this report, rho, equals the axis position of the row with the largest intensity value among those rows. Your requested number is 4357.0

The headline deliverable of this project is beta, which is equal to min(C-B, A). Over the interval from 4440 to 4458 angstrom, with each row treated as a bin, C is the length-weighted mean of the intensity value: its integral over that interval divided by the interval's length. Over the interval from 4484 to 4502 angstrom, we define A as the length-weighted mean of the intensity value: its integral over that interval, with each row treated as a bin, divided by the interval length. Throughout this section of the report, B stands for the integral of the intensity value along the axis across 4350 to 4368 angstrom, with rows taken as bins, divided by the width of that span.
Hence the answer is 0.3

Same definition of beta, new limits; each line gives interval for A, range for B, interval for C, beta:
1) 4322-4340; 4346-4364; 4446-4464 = 0.4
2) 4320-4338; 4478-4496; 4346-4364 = -2.4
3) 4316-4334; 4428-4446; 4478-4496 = 1.0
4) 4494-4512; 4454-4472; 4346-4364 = 0.0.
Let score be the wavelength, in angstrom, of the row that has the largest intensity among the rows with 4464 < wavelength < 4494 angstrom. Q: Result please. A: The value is 4477.0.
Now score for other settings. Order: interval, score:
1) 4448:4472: 4450.0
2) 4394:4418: 4411.0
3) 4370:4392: 4372.0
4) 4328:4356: 4333.0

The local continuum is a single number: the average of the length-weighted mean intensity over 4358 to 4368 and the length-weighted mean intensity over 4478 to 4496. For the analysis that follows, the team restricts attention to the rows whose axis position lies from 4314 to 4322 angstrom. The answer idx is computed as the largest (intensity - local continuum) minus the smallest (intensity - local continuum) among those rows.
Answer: 6.4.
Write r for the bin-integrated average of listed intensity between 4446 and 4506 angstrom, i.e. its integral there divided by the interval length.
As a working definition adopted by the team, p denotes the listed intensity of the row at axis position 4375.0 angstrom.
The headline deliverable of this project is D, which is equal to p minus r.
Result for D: -5.9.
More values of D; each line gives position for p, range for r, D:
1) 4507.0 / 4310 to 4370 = 6.9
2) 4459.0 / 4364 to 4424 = 0.0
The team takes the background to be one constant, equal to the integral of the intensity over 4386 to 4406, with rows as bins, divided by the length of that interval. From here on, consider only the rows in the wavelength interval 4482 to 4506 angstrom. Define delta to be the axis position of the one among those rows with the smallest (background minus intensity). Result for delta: 4504.0 angstrom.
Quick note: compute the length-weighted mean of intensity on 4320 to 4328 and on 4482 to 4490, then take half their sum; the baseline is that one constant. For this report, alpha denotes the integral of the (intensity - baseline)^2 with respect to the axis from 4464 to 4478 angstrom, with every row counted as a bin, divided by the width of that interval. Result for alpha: 11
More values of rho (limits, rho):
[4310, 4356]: 4318.0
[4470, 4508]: 4504.0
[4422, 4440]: 4438.0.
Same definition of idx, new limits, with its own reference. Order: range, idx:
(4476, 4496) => 4.0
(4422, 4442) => 6.7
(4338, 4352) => 5.6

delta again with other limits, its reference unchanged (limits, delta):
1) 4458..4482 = 4477.0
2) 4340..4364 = 4357.0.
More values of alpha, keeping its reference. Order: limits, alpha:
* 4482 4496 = 10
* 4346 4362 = 8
